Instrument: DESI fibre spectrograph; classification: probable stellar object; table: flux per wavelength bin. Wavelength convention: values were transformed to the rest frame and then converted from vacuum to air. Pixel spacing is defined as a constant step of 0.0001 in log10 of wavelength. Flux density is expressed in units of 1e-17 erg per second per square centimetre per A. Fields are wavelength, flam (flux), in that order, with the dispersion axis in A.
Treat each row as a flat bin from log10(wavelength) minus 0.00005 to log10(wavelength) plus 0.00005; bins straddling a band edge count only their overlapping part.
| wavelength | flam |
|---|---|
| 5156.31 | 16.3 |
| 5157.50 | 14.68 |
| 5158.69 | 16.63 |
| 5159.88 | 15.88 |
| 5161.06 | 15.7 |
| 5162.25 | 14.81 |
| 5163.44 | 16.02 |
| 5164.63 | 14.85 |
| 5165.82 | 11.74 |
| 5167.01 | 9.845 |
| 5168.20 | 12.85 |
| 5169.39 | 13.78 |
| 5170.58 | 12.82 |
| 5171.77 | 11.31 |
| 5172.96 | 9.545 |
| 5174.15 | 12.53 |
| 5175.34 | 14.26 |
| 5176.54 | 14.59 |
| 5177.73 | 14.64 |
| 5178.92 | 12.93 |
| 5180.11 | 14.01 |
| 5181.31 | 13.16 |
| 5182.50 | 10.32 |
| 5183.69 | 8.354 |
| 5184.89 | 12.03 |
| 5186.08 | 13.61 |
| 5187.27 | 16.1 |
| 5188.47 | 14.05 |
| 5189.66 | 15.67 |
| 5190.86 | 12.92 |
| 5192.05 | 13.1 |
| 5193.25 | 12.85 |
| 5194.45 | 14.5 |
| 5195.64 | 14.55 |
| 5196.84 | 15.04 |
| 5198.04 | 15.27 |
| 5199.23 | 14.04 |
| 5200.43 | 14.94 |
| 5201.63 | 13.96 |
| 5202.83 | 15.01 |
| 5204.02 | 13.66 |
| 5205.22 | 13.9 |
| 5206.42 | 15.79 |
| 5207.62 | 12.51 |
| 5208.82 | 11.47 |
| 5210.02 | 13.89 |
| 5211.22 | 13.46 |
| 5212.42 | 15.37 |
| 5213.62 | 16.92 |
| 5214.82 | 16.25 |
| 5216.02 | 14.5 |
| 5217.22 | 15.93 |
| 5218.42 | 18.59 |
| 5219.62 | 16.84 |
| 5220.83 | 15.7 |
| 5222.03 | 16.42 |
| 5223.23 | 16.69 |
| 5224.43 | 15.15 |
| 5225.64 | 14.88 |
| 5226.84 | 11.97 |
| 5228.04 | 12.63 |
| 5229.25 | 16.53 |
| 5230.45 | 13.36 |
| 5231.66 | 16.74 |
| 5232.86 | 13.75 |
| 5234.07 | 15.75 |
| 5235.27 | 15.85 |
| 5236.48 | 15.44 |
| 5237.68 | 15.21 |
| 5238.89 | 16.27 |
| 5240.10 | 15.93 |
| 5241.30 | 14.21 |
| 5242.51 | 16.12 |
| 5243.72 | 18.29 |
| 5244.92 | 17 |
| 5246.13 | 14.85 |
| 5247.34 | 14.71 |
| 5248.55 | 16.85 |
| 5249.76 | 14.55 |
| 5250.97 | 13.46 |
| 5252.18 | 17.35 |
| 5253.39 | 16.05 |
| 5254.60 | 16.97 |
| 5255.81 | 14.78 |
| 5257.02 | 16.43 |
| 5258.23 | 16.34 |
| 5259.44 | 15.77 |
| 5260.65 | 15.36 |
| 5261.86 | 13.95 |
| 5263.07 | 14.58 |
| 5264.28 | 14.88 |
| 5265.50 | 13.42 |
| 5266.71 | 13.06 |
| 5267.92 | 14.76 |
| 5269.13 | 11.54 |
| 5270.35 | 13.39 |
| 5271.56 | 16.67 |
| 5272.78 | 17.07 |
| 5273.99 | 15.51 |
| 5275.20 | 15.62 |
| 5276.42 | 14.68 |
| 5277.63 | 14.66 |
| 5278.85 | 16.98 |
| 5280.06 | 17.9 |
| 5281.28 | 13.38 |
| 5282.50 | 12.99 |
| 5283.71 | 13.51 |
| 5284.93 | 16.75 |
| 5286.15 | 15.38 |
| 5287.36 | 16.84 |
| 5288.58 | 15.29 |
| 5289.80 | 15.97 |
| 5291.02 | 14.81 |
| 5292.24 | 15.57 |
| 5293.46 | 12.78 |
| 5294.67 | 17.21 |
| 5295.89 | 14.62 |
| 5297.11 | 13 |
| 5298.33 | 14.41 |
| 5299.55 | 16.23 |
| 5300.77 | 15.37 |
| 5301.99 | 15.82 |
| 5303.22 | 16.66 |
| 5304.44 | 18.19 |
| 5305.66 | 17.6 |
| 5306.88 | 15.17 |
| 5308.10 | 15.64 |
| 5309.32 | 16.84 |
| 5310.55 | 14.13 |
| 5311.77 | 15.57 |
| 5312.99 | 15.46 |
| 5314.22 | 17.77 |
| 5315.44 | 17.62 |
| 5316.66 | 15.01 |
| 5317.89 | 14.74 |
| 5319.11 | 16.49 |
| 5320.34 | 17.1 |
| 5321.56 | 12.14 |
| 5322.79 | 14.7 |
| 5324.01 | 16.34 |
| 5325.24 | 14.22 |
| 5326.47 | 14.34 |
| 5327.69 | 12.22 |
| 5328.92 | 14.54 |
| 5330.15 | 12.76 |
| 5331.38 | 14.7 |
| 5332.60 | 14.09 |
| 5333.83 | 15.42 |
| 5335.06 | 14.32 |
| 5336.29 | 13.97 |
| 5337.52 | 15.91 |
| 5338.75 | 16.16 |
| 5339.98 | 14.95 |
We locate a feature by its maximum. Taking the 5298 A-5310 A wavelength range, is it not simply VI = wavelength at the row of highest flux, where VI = 5304.44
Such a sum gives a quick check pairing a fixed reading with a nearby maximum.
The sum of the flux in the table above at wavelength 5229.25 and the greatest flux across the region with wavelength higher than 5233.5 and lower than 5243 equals 32.8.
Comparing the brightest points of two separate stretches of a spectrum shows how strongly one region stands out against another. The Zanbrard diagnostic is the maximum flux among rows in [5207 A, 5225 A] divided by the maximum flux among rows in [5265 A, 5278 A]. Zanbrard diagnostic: 1.09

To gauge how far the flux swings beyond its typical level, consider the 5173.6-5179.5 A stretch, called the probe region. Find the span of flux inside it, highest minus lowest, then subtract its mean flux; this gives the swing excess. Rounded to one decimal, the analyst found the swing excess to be -11.7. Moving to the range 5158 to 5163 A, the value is -13.9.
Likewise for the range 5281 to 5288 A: -11.0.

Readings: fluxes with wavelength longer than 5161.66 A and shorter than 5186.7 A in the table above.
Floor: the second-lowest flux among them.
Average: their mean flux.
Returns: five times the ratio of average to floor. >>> 6.69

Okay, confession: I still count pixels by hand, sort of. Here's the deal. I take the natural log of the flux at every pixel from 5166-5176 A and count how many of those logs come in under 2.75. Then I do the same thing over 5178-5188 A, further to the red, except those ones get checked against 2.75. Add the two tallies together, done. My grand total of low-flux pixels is 15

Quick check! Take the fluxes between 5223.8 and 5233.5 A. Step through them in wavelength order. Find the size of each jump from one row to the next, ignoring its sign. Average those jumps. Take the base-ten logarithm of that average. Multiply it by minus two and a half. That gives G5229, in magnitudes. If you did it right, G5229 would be -1.0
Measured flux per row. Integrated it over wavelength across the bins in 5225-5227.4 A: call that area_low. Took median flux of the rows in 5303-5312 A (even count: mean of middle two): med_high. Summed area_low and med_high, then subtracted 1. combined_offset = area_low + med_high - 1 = 47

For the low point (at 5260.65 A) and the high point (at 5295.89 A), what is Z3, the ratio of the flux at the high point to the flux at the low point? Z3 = 0.95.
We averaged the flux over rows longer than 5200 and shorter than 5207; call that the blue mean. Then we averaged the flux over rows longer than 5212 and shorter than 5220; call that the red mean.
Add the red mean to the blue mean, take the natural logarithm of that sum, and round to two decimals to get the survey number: 3.43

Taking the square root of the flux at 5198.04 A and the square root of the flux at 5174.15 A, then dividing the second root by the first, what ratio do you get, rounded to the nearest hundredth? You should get 0.91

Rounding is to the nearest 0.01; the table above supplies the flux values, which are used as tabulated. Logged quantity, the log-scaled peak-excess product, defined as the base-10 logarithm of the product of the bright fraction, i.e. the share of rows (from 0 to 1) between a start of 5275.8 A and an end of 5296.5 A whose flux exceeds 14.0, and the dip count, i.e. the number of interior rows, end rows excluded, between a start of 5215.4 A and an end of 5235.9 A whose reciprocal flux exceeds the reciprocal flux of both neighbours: 0.49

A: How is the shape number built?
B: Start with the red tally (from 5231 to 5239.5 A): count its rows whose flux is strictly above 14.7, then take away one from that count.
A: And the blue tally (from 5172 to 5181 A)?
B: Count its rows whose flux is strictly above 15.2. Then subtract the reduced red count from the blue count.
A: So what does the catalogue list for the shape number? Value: -5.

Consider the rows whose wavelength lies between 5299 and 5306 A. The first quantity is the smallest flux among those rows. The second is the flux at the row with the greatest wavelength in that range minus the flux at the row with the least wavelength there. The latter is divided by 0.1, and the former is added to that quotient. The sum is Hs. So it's 29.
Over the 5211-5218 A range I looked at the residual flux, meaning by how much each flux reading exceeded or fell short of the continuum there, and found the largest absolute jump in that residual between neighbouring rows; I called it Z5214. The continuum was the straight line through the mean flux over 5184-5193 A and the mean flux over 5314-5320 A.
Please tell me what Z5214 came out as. 1.9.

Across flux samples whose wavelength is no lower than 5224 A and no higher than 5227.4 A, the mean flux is 14.0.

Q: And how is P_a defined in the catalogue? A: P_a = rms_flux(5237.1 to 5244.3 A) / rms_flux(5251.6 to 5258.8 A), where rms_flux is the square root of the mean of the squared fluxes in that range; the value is 0.98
